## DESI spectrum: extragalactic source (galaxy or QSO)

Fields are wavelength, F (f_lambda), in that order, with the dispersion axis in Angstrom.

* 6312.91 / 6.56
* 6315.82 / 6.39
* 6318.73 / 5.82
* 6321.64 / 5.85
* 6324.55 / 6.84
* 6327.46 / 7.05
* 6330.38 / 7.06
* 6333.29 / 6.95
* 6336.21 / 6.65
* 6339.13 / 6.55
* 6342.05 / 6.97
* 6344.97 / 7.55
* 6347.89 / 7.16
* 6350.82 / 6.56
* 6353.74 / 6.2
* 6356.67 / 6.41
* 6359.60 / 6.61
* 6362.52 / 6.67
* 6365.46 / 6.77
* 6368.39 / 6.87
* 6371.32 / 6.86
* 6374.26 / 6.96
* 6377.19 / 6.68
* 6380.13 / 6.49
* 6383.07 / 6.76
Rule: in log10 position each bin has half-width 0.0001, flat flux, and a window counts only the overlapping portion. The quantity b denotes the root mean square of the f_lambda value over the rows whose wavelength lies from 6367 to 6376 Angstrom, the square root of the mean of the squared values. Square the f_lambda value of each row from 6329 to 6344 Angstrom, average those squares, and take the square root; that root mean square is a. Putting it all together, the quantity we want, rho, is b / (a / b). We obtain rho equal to 7.0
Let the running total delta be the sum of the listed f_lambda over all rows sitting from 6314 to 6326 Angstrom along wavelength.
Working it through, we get 24.9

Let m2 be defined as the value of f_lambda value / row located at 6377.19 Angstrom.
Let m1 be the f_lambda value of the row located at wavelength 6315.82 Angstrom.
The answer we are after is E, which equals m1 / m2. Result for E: 0.96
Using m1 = 6.39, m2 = 6.68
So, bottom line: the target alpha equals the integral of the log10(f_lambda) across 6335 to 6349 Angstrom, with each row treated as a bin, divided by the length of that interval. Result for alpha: 0.843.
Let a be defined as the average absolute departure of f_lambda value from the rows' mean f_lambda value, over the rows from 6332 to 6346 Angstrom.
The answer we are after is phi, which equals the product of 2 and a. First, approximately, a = 0.3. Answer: 0.53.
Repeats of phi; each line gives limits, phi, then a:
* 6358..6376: 0.21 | 0.1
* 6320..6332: 0.85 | 0.4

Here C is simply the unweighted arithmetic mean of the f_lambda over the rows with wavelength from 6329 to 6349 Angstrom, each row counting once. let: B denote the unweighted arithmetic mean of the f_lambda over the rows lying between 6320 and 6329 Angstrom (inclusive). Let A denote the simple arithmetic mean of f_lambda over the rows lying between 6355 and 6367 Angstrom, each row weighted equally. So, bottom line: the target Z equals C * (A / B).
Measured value 7.0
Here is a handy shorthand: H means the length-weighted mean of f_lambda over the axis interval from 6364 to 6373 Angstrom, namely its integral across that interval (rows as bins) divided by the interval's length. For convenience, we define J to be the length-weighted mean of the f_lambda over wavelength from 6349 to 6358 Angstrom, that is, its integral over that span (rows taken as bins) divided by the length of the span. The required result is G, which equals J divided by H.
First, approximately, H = 6.84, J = 6.42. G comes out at 0.94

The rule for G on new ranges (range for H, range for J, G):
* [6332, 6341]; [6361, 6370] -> 1.01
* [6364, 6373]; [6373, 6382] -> 0.98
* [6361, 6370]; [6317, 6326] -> 0.91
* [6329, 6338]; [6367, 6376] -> 1.00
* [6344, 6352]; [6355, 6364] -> 0.93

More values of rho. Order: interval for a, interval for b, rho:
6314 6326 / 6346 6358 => 7.0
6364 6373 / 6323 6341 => 6.9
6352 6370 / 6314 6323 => 5.5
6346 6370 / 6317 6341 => 6.6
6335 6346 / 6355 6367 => 6.3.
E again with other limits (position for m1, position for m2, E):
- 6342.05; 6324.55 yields 1.02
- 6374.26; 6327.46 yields 0.99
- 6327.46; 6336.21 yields 1.06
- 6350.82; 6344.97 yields 0.87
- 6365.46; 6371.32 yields 0.99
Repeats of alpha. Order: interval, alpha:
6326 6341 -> 0.836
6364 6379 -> 0.834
